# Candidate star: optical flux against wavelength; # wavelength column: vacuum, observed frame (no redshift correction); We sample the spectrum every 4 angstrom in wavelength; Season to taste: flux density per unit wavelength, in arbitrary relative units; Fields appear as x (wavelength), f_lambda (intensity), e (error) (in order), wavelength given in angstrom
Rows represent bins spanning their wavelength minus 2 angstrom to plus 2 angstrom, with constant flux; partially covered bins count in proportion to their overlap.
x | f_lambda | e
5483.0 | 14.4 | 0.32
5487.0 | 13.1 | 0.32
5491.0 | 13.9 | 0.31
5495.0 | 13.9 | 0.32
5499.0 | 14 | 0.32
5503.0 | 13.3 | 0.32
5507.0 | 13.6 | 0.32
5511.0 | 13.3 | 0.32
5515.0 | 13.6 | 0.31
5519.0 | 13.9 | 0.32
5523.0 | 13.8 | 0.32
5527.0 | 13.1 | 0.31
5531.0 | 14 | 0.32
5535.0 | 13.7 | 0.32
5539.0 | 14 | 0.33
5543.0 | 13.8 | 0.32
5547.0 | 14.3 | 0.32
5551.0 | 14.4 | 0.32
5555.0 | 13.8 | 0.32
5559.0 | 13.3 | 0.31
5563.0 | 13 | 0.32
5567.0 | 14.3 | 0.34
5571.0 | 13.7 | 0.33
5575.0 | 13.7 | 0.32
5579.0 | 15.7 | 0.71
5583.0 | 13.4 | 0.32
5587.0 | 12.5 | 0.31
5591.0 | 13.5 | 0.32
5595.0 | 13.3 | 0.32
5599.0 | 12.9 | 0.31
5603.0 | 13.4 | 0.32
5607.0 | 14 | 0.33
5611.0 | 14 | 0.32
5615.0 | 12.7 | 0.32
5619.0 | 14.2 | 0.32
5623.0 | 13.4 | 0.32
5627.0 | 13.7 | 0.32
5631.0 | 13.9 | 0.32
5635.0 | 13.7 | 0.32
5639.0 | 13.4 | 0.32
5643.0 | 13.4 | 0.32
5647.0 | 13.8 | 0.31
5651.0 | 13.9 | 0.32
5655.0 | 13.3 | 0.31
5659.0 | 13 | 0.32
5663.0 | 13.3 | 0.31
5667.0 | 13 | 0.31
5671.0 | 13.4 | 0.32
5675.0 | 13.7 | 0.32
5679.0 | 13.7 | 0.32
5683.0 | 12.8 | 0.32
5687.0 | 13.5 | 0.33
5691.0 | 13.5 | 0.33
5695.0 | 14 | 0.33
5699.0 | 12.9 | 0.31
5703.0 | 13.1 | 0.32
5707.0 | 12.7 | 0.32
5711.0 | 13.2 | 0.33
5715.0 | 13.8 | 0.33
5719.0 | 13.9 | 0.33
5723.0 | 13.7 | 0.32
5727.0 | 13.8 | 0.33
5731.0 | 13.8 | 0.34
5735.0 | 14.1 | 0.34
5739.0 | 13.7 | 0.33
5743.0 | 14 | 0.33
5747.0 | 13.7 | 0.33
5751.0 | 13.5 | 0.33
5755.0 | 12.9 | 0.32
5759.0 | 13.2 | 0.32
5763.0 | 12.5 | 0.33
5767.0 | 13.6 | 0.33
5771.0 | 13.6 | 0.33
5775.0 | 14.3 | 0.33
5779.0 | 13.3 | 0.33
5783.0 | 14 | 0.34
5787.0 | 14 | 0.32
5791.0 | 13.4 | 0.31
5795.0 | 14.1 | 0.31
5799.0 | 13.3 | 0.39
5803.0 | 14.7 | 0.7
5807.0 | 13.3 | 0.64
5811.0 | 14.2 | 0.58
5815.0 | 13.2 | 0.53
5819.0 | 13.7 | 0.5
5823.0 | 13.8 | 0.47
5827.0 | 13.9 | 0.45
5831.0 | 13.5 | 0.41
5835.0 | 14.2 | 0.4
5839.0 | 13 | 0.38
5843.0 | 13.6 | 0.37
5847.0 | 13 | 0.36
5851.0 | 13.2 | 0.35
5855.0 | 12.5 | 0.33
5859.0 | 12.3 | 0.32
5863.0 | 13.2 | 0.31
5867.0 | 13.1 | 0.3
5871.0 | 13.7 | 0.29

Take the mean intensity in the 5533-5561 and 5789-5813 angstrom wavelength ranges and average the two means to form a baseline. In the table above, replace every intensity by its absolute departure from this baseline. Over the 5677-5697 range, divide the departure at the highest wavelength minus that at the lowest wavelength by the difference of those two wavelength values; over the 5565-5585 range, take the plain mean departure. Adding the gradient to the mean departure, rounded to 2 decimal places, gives 0.61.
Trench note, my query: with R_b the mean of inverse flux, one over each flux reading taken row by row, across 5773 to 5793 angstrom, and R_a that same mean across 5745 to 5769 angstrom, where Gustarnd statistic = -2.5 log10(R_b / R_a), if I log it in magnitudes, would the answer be 0.046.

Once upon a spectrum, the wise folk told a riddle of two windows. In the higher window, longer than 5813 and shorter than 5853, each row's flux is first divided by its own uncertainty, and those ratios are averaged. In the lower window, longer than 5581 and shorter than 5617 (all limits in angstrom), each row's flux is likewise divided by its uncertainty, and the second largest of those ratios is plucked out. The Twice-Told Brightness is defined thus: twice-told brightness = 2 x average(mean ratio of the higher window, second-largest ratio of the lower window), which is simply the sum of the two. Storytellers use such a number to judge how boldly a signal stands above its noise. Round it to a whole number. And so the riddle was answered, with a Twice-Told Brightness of 75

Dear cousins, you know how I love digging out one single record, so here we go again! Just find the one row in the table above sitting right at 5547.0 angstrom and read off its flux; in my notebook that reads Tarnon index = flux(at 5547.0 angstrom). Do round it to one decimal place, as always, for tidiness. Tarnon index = 14.3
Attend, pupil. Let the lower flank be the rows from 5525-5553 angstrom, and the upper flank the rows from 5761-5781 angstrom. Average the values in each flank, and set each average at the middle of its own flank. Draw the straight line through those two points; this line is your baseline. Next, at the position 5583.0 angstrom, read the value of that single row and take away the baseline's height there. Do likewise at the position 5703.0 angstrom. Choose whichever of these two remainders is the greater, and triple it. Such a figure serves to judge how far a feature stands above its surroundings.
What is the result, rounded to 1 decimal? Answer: -1.2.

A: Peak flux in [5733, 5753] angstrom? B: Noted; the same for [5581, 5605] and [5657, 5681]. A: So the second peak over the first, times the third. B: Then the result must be 13.1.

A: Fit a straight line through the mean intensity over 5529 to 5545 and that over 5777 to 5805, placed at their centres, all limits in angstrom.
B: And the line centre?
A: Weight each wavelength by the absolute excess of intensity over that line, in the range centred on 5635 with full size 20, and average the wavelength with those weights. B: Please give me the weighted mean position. 5638.2 angstrom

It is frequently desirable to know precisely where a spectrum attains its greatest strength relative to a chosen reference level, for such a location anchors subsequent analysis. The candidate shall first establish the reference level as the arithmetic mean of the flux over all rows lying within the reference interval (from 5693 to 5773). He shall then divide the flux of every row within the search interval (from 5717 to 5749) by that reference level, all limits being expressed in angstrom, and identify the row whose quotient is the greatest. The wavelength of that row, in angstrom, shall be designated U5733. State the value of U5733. 5735.0 angstrom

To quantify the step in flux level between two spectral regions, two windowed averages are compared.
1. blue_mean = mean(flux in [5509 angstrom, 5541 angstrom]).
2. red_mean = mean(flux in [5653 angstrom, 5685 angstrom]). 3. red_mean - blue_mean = -0.4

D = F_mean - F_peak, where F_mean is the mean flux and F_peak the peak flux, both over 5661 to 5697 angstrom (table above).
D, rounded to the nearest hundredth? -0.57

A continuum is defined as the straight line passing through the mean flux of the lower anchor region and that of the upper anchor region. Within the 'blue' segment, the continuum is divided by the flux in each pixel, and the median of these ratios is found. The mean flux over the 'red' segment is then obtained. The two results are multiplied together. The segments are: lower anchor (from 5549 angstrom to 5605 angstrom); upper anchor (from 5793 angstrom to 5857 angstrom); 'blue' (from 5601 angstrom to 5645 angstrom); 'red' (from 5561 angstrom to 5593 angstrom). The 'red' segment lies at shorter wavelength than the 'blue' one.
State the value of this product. 13.6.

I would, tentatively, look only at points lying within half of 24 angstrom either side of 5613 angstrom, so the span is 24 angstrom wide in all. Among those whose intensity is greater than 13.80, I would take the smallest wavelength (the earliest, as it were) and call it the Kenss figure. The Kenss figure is 5607.0 angstrom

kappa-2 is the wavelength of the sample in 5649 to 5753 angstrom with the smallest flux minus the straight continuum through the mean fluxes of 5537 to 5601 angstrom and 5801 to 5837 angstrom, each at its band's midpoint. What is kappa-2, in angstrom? 5707.0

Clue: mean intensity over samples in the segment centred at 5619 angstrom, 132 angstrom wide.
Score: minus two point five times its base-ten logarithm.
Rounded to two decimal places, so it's -2.83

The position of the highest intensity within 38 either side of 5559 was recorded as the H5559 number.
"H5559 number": 5579.0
